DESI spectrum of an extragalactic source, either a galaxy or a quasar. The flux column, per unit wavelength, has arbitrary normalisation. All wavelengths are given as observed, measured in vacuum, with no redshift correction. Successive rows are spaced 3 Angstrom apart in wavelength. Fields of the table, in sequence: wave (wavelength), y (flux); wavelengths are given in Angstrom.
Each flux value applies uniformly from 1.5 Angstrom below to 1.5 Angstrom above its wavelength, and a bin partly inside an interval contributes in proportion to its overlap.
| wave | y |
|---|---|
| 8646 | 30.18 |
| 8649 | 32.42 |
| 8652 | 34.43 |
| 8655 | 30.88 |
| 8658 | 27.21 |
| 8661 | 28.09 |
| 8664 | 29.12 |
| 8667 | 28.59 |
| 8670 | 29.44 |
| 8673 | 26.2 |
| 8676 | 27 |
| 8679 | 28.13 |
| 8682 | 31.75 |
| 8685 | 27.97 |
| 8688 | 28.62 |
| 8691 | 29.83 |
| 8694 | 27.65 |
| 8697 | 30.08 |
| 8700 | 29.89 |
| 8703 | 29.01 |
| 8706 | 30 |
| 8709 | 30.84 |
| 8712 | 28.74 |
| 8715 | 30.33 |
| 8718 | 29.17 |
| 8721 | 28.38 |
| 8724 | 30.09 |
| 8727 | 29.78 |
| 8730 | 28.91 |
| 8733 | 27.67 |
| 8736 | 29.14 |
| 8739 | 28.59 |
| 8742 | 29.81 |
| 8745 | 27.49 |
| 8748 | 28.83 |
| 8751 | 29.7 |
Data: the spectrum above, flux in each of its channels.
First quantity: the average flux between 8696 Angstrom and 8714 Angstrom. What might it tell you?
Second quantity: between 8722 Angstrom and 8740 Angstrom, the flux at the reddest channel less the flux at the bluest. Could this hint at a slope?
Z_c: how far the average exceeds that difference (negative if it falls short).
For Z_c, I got 31.3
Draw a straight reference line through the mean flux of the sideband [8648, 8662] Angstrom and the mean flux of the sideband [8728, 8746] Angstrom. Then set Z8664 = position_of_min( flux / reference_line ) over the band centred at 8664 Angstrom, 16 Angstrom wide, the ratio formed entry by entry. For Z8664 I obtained 8658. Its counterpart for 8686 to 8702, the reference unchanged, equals 8694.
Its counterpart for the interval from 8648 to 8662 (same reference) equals 8658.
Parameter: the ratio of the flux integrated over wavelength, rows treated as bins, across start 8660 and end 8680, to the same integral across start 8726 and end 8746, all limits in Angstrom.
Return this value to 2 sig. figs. 0.98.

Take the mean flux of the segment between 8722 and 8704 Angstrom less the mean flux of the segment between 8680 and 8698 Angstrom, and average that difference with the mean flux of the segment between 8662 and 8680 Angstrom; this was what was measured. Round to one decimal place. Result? 14.2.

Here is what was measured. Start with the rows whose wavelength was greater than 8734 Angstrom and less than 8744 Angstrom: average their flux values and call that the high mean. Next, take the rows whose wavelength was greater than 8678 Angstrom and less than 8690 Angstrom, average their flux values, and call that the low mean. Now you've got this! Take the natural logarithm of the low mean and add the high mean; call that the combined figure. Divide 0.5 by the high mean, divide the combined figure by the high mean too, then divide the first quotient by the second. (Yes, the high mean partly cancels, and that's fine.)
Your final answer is 0.0154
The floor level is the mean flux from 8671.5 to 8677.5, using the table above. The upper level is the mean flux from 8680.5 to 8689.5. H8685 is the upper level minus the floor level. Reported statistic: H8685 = 2.8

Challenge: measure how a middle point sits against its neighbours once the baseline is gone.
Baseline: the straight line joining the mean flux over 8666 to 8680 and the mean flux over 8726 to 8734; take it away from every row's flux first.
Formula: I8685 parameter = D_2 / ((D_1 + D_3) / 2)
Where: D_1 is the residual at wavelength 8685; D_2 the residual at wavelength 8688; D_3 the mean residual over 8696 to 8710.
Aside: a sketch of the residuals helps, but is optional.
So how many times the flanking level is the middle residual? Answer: 0.7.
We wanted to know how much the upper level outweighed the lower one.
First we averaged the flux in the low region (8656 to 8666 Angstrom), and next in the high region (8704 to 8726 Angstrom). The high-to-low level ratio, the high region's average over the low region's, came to 1.05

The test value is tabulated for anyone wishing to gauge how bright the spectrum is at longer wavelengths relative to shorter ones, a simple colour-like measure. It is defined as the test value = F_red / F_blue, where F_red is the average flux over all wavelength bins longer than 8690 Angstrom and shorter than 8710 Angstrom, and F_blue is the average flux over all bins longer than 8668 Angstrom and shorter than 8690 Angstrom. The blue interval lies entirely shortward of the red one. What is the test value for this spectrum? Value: 1.04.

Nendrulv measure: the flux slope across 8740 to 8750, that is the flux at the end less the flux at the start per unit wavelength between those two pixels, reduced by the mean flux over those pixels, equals -28.9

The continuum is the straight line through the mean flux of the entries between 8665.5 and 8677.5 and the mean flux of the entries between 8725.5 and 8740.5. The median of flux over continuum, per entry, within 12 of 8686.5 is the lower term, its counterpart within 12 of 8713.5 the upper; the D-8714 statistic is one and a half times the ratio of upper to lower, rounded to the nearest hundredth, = 1.54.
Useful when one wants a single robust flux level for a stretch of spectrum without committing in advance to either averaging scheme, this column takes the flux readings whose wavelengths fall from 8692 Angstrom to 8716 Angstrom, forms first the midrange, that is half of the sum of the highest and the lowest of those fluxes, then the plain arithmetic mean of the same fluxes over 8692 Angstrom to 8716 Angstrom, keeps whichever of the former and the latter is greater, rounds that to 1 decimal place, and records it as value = 29.6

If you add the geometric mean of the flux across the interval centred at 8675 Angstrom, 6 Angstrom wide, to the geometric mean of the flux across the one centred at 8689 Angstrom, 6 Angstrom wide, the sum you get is 56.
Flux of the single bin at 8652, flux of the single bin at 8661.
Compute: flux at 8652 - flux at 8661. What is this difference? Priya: 6.3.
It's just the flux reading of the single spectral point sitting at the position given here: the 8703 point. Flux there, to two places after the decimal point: 29.01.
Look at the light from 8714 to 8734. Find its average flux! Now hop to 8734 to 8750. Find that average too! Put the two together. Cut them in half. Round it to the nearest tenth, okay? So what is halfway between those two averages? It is 29.0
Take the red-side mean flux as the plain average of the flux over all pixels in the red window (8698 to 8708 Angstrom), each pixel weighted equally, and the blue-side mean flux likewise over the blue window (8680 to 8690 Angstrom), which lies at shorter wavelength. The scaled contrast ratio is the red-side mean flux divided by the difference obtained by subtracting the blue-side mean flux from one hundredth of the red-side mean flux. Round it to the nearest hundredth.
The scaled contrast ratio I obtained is -1.02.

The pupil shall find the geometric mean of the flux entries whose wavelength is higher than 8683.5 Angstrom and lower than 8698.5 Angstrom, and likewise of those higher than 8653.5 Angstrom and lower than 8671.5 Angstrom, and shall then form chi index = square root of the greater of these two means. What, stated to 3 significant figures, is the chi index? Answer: 5.37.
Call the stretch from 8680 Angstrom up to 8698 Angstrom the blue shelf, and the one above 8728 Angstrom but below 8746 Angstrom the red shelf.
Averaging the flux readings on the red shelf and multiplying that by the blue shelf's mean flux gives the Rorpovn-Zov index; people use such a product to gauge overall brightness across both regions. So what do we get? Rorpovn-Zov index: 839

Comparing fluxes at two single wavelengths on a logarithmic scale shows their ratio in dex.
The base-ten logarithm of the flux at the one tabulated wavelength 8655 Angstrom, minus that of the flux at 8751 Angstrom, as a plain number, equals 0.017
